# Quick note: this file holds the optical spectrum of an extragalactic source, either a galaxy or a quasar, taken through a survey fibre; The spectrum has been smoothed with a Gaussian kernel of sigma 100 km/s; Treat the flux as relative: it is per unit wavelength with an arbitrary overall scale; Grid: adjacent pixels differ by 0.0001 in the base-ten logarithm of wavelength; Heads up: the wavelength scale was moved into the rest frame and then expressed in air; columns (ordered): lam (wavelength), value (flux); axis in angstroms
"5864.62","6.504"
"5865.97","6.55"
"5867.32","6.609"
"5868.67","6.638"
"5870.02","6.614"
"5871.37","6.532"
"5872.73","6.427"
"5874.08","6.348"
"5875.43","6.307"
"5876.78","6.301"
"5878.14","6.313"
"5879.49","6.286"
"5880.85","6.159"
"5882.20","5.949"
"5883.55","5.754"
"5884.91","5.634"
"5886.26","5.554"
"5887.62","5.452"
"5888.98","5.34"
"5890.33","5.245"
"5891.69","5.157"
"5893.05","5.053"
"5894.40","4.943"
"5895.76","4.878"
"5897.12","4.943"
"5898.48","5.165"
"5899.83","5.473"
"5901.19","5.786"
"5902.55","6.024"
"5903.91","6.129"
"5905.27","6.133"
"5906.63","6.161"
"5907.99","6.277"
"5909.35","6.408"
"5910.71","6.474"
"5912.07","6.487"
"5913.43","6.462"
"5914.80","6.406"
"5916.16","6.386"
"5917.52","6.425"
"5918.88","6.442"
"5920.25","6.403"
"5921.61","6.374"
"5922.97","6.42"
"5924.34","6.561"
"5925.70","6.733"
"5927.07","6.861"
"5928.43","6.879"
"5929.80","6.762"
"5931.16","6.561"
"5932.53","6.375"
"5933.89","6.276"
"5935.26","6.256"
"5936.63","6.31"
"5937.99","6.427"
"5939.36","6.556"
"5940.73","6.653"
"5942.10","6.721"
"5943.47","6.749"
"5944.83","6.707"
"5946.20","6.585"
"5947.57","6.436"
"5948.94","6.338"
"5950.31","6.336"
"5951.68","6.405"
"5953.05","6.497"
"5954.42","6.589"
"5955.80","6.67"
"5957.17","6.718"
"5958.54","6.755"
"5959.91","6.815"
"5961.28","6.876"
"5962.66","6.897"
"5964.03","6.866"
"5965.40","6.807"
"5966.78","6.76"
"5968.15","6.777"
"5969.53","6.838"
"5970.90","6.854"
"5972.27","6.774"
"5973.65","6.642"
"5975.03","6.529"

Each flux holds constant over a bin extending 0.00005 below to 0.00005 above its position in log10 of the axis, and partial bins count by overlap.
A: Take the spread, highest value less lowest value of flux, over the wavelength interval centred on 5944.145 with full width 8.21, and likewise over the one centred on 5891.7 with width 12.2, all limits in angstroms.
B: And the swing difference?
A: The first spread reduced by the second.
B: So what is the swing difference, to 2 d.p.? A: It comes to -0.36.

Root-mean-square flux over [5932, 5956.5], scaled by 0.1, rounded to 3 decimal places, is 0.650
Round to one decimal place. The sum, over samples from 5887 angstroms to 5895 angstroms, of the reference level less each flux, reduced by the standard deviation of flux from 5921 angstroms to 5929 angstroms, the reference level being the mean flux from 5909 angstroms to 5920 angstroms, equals 7.2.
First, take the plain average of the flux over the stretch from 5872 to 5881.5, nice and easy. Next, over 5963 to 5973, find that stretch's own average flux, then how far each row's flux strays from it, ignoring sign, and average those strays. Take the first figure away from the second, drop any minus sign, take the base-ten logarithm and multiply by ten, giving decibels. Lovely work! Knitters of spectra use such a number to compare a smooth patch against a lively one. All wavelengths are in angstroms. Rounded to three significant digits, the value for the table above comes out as 7.97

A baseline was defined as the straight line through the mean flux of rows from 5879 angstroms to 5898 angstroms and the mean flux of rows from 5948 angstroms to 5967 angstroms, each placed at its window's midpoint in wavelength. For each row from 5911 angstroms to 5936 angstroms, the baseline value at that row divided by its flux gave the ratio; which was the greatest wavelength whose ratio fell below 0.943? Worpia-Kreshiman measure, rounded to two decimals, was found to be 5929.80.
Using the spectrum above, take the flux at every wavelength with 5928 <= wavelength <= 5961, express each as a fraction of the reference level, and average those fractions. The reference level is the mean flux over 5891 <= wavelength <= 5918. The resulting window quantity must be 1.12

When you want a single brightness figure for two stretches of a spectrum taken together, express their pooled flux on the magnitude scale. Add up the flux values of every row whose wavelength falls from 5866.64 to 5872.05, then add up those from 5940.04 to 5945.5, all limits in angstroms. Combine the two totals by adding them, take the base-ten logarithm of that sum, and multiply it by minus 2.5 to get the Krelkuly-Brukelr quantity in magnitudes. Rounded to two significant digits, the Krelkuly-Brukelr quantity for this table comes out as -4.3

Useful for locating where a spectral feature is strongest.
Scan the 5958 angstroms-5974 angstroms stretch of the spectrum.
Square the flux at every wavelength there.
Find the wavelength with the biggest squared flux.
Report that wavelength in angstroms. 5962.66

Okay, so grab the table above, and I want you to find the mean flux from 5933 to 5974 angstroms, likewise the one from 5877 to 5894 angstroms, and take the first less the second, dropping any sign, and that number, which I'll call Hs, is 1.0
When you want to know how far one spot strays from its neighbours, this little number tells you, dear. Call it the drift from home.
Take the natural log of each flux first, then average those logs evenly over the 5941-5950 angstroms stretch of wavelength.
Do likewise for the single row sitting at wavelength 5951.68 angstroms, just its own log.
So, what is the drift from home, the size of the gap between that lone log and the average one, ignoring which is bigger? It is 0.028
